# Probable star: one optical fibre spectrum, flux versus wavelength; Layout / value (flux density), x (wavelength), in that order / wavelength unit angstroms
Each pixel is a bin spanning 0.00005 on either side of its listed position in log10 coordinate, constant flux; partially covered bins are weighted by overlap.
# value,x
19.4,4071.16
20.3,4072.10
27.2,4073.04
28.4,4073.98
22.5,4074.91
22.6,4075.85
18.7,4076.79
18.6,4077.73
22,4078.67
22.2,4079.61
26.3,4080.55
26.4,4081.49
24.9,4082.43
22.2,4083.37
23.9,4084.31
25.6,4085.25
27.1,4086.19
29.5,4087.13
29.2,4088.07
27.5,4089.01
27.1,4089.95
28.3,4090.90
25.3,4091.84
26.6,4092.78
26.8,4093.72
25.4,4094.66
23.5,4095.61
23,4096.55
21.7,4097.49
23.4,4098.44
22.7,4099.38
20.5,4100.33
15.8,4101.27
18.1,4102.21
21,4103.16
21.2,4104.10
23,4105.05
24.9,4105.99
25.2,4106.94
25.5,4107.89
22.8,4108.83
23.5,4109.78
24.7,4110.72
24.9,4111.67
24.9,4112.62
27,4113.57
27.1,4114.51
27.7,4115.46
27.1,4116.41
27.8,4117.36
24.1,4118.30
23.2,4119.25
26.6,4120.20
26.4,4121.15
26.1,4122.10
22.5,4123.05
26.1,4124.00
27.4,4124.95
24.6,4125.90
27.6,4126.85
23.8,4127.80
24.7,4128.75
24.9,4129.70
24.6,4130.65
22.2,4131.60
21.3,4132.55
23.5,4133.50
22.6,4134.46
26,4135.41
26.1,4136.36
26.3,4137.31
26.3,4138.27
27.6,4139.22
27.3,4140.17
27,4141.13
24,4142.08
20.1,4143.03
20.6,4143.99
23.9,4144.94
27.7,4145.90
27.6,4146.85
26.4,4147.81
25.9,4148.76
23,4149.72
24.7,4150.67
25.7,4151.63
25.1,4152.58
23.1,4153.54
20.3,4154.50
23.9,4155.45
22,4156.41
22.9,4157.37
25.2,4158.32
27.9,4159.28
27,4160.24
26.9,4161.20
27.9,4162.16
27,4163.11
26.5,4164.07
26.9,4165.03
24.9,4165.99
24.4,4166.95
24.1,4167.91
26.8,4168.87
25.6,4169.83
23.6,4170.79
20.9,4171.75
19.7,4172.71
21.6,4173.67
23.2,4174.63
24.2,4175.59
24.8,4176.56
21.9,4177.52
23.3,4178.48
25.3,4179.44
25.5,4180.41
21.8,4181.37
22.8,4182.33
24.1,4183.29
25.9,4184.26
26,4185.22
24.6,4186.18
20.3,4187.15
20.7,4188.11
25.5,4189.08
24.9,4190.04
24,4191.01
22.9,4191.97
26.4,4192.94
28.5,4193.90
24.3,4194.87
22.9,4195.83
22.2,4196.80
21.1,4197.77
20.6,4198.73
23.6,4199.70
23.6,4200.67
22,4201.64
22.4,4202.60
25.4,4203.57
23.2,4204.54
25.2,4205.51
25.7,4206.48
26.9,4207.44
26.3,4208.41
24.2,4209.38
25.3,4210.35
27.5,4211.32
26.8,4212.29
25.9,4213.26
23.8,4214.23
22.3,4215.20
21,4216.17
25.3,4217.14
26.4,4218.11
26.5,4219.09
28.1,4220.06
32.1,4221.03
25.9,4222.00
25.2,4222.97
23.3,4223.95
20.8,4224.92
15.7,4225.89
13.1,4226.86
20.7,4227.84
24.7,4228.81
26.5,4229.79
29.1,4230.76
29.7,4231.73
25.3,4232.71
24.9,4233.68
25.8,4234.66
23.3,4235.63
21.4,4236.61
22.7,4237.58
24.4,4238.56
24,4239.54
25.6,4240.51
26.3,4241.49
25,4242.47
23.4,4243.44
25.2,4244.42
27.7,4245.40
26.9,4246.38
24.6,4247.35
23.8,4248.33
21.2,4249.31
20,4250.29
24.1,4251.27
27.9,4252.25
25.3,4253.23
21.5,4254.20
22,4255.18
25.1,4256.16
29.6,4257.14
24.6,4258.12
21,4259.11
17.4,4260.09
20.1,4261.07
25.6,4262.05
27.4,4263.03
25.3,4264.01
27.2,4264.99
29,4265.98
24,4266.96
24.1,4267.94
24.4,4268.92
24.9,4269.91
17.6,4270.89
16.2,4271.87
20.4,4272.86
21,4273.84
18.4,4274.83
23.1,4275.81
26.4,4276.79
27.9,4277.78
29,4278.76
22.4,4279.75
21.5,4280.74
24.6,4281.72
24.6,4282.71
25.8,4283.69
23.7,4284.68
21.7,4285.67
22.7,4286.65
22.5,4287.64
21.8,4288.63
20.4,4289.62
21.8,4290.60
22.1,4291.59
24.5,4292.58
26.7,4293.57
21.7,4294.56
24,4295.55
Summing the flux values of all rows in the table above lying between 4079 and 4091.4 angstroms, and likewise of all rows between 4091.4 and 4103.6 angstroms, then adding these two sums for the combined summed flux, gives 634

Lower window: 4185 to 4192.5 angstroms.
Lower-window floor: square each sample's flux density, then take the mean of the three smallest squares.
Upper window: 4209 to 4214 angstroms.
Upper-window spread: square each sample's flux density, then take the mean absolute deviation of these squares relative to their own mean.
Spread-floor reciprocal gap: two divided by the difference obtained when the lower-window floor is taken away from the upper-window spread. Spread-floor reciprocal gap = -0.0049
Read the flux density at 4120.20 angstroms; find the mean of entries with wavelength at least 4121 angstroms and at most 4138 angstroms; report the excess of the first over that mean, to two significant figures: 1.8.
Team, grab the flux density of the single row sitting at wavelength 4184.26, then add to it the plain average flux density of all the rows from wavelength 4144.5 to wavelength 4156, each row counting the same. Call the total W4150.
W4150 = 50.7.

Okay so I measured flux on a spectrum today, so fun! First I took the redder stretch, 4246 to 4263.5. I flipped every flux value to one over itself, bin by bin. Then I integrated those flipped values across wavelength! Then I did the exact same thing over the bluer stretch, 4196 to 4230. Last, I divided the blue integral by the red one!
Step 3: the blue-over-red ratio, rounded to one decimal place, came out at 1.9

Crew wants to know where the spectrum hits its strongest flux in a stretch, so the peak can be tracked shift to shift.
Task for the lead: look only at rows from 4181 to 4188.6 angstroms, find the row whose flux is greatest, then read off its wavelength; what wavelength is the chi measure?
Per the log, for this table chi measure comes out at 4185.22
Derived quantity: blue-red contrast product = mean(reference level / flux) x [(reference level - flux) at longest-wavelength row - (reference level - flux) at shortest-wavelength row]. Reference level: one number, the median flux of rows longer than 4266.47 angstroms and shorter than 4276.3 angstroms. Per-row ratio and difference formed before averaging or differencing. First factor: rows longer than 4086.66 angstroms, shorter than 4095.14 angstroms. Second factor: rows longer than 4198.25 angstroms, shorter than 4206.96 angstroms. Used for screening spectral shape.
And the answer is -4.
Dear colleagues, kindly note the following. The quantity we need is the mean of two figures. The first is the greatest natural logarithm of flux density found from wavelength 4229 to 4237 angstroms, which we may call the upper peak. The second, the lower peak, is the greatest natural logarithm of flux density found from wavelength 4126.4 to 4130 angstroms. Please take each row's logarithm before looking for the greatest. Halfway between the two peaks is 3.35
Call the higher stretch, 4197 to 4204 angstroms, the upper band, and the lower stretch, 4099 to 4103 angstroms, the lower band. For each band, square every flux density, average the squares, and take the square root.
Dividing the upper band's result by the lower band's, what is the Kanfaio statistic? 1.17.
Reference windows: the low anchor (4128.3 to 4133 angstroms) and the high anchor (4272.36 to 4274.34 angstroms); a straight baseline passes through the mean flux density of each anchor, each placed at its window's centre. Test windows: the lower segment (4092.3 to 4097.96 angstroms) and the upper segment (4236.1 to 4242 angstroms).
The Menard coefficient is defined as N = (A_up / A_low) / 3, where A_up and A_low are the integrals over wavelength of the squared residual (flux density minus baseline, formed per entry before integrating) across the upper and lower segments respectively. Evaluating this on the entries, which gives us 1.0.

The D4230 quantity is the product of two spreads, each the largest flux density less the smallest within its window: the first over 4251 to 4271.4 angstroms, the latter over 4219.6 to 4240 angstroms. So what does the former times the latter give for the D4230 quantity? 232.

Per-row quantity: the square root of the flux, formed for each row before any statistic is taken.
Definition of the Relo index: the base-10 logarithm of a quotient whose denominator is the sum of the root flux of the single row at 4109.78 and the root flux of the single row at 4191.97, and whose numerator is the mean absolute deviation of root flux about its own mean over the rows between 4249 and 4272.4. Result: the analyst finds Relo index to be -1.50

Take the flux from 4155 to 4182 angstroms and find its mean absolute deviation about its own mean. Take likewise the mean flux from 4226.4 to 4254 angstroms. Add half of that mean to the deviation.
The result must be 14.0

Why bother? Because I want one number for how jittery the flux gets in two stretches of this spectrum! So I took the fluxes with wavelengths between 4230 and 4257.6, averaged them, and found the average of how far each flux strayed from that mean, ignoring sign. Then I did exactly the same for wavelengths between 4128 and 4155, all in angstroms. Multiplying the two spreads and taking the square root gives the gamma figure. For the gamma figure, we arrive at 1.9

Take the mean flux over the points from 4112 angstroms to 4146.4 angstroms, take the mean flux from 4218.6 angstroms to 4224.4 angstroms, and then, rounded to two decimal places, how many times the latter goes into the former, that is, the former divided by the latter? 0.94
